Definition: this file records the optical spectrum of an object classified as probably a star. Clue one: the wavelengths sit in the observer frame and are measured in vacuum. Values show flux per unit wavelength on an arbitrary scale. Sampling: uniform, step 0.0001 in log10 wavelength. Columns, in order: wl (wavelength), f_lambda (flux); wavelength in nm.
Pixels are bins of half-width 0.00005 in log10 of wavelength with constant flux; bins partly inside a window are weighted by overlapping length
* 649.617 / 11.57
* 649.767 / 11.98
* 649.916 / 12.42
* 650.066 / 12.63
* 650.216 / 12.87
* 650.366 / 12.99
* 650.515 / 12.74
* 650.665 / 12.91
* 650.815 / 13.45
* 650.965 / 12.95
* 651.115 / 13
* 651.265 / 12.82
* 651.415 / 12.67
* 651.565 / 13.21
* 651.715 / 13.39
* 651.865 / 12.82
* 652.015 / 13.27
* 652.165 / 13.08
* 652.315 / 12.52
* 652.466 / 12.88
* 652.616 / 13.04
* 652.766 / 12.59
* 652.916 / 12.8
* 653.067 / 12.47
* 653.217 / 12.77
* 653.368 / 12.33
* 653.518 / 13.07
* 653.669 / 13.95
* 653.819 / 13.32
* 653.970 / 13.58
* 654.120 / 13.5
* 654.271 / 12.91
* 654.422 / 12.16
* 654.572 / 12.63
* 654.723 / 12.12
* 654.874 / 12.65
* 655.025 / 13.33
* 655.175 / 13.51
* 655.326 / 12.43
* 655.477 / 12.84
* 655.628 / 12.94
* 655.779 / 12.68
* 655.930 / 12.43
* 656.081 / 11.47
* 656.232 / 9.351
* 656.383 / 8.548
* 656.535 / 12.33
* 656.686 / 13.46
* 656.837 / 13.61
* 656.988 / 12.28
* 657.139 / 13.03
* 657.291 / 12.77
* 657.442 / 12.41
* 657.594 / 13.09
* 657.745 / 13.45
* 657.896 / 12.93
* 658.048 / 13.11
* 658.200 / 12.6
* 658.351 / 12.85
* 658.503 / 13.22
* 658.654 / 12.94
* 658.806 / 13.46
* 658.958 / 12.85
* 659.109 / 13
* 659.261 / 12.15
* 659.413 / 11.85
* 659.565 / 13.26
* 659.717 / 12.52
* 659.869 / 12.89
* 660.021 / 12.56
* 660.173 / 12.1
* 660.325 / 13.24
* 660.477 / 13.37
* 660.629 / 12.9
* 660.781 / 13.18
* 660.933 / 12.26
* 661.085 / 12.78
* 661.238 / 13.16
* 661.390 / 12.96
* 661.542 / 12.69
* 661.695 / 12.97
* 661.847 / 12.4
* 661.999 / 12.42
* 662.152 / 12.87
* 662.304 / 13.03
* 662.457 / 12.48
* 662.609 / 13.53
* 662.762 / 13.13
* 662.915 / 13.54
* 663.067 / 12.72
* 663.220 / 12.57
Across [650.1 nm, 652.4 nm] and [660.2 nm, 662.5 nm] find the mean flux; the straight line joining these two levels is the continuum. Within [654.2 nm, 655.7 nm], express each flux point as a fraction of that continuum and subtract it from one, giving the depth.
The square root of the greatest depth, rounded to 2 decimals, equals 0.25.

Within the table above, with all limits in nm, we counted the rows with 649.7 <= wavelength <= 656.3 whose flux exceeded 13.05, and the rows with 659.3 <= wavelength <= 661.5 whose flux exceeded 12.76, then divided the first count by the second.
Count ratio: 1.3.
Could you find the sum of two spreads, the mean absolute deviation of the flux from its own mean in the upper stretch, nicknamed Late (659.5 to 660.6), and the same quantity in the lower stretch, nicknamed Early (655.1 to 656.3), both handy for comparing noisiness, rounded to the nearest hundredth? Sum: 1.29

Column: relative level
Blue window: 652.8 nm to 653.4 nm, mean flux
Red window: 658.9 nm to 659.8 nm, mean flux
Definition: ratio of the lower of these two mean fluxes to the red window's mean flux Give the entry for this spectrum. 1.00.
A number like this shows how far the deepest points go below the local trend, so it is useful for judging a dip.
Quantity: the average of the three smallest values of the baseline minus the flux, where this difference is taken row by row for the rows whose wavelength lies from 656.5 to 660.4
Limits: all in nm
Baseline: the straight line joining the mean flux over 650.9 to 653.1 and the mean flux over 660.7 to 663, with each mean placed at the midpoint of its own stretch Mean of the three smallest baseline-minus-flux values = -0.61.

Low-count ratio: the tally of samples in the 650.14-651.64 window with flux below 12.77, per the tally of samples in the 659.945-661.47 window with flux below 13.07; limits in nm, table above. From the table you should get 0.33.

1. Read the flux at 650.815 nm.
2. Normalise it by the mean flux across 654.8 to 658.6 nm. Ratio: 1.07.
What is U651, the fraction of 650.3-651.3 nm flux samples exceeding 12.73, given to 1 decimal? 1.0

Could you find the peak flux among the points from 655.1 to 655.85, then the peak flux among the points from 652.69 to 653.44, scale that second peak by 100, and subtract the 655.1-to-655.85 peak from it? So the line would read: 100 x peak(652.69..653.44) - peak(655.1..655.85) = 1266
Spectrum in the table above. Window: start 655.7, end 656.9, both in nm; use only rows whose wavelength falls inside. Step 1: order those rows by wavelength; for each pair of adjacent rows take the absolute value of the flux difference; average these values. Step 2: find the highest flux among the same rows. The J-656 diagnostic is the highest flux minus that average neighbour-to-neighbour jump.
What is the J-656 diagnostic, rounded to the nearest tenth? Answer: 12.3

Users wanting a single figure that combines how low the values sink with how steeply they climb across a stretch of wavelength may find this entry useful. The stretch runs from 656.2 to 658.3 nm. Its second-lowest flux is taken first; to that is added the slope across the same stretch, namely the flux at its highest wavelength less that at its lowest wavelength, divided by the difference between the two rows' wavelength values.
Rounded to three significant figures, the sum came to 11.0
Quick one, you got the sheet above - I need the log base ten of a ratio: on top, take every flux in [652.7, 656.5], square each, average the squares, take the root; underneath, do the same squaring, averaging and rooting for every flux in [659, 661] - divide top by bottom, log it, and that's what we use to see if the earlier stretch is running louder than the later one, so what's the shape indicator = -0.0059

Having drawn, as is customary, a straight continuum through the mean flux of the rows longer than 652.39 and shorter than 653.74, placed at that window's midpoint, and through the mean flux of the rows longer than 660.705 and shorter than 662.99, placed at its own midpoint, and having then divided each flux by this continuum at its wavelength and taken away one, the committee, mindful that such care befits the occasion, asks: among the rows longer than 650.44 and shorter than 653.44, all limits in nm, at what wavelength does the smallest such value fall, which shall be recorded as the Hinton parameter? 653.368 nm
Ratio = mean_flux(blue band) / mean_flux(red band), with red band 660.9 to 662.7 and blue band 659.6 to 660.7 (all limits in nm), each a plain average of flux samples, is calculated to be 1.00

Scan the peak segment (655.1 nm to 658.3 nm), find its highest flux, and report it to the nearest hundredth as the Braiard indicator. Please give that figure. 13.61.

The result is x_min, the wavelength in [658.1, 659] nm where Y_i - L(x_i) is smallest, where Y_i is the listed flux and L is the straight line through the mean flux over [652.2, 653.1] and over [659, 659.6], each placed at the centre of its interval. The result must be 658.200 nm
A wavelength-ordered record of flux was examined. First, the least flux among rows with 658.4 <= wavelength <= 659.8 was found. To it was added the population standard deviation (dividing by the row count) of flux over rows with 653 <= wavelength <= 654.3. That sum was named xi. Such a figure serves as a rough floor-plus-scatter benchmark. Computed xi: 12.36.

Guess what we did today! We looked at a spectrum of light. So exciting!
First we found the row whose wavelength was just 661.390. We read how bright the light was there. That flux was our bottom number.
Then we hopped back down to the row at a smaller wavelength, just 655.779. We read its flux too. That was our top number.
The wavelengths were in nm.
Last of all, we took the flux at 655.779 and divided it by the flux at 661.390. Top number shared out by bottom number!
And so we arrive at 0.98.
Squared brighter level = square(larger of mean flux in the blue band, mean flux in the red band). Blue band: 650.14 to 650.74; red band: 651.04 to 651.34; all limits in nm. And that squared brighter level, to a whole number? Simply 167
